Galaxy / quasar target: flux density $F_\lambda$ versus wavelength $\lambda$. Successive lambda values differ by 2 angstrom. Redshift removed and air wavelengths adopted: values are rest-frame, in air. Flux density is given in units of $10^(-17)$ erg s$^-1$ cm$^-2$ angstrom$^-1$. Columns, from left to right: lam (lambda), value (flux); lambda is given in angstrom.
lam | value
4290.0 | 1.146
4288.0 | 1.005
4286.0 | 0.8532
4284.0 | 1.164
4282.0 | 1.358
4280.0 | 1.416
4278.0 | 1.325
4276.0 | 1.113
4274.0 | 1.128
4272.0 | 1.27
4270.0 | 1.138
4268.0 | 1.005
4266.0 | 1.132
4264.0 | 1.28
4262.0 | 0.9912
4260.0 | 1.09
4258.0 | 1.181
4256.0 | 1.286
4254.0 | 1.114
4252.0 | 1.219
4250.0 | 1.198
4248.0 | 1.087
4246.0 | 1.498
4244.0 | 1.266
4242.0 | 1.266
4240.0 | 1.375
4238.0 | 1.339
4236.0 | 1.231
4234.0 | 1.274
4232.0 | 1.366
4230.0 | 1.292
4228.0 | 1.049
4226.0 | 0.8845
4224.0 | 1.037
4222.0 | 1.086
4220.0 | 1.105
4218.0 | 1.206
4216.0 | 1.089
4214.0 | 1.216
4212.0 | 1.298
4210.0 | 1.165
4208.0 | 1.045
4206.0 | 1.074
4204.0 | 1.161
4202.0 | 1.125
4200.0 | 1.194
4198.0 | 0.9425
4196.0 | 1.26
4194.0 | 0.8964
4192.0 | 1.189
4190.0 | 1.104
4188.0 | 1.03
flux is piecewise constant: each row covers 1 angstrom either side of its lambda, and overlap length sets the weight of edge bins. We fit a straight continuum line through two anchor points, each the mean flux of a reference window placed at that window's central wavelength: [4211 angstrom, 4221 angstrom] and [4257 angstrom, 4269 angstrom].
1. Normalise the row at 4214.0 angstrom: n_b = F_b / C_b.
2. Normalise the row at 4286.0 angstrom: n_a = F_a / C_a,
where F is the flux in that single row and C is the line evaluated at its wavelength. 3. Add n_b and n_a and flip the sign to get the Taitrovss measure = -1.82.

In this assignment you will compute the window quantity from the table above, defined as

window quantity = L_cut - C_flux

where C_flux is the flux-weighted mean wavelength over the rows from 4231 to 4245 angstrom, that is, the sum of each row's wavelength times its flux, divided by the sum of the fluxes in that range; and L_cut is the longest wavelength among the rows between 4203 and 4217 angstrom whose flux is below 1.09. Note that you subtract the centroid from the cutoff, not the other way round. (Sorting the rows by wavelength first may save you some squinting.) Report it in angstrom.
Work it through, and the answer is -22.0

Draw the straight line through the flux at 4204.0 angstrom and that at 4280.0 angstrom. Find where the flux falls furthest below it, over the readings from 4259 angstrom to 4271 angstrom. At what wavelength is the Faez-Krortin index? 4268.0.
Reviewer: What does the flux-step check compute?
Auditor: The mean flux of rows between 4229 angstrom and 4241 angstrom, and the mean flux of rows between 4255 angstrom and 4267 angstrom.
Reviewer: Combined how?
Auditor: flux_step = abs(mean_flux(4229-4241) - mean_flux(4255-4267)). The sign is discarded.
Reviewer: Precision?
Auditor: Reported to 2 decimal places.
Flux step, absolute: 0.15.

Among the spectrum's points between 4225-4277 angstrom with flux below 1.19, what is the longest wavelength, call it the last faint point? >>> 4276.0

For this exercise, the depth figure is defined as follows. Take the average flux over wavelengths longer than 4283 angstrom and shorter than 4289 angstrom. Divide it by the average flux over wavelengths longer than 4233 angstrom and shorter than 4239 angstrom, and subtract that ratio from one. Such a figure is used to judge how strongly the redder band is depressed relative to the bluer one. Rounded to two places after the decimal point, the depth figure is 0.21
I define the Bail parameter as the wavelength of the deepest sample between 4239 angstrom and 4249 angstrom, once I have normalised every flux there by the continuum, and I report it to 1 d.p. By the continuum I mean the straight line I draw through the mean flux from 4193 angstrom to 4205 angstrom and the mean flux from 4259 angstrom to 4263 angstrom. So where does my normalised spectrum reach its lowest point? 4248.0 angstrom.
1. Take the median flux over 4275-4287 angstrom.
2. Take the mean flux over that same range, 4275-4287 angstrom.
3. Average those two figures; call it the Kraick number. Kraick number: 1.22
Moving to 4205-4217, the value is 1.14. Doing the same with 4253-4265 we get 1.15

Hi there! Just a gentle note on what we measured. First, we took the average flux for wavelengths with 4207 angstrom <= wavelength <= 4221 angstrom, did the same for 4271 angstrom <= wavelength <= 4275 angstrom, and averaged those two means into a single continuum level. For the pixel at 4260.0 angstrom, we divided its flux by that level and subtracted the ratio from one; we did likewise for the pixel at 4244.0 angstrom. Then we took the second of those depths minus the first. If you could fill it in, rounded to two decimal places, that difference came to -0.15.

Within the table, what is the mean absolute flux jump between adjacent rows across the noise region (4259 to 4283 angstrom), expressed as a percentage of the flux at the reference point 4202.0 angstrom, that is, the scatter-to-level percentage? 11.7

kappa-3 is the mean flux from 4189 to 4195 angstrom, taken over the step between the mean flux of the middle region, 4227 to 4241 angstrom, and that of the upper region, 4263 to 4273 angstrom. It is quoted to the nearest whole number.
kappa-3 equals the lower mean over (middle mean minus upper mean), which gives 10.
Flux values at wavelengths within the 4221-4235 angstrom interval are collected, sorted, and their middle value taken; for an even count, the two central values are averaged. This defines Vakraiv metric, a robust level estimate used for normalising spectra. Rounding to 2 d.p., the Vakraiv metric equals 1.09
